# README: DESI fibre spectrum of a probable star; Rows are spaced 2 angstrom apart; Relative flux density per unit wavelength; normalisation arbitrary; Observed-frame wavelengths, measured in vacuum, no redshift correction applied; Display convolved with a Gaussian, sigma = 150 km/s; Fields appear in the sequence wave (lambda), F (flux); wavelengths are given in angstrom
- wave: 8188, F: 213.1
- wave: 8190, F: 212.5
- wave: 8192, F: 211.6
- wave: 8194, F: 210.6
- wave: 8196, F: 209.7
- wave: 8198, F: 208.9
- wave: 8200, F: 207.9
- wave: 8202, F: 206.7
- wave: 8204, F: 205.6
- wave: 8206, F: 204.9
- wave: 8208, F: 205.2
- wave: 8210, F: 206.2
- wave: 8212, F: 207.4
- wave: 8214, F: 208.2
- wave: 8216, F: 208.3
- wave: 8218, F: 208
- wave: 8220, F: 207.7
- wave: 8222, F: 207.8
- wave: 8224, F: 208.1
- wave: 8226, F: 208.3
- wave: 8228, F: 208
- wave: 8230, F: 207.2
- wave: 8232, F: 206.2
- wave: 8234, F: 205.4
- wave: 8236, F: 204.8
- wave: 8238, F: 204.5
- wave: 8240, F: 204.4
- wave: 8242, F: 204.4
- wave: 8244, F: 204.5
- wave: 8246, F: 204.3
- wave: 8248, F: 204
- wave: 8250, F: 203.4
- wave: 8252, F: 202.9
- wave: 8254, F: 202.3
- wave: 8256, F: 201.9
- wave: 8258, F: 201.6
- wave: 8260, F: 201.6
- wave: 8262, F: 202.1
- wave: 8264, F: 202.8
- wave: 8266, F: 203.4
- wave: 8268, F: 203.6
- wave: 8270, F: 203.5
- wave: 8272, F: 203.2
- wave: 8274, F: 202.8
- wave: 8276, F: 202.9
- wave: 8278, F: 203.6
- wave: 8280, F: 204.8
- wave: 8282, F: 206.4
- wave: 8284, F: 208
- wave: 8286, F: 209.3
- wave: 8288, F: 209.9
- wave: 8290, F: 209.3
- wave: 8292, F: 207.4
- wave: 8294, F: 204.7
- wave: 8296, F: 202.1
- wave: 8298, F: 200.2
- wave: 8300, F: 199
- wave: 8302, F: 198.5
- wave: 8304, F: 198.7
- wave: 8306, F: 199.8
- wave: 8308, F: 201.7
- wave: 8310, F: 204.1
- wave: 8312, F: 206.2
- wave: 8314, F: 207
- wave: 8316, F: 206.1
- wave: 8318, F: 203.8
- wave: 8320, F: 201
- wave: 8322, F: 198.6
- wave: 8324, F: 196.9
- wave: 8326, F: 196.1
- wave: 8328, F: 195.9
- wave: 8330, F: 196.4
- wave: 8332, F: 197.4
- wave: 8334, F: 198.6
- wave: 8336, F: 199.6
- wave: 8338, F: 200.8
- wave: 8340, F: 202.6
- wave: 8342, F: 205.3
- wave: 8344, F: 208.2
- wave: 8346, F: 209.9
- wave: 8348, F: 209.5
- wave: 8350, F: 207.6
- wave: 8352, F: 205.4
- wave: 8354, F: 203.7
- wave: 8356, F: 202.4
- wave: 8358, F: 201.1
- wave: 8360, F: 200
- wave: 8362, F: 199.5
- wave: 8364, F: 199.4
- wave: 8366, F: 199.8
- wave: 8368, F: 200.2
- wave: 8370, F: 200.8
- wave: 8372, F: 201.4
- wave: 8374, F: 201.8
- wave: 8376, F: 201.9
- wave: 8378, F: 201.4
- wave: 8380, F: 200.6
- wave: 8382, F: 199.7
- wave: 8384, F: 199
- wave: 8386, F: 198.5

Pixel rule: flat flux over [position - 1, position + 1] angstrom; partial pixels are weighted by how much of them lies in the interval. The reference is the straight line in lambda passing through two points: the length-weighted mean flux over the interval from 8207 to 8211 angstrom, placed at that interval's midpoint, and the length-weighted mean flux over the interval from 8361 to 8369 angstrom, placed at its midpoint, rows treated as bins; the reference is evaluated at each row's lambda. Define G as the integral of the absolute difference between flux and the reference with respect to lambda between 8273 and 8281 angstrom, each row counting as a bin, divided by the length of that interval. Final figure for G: 0.8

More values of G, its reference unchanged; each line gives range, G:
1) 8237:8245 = 0.1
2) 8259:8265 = 1.5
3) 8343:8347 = 8.6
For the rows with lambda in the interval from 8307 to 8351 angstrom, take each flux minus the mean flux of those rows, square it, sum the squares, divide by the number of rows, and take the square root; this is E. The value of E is 4.5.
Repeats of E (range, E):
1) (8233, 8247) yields 0.4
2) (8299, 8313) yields 2.8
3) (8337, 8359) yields 3.1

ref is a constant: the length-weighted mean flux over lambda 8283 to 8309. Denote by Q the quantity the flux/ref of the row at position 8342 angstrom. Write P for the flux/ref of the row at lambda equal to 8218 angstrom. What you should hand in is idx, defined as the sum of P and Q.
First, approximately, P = 1.02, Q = 1.01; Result 2.03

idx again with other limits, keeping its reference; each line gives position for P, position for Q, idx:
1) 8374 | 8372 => 1.98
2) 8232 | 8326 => 1.97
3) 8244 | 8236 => 2.01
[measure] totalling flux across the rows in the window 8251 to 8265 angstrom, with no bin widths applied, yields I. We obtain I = 1415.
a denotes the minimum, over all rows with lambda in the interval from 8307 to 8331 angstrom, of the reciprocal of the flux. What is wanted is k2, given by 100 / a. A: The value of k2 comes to 20700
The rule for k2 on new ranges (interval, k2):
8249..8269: 20360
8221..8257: 20830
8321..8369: 20990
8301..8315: 20700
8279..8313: 20990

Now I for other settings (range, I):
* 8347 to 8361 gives 1430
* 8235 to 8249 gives 1431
